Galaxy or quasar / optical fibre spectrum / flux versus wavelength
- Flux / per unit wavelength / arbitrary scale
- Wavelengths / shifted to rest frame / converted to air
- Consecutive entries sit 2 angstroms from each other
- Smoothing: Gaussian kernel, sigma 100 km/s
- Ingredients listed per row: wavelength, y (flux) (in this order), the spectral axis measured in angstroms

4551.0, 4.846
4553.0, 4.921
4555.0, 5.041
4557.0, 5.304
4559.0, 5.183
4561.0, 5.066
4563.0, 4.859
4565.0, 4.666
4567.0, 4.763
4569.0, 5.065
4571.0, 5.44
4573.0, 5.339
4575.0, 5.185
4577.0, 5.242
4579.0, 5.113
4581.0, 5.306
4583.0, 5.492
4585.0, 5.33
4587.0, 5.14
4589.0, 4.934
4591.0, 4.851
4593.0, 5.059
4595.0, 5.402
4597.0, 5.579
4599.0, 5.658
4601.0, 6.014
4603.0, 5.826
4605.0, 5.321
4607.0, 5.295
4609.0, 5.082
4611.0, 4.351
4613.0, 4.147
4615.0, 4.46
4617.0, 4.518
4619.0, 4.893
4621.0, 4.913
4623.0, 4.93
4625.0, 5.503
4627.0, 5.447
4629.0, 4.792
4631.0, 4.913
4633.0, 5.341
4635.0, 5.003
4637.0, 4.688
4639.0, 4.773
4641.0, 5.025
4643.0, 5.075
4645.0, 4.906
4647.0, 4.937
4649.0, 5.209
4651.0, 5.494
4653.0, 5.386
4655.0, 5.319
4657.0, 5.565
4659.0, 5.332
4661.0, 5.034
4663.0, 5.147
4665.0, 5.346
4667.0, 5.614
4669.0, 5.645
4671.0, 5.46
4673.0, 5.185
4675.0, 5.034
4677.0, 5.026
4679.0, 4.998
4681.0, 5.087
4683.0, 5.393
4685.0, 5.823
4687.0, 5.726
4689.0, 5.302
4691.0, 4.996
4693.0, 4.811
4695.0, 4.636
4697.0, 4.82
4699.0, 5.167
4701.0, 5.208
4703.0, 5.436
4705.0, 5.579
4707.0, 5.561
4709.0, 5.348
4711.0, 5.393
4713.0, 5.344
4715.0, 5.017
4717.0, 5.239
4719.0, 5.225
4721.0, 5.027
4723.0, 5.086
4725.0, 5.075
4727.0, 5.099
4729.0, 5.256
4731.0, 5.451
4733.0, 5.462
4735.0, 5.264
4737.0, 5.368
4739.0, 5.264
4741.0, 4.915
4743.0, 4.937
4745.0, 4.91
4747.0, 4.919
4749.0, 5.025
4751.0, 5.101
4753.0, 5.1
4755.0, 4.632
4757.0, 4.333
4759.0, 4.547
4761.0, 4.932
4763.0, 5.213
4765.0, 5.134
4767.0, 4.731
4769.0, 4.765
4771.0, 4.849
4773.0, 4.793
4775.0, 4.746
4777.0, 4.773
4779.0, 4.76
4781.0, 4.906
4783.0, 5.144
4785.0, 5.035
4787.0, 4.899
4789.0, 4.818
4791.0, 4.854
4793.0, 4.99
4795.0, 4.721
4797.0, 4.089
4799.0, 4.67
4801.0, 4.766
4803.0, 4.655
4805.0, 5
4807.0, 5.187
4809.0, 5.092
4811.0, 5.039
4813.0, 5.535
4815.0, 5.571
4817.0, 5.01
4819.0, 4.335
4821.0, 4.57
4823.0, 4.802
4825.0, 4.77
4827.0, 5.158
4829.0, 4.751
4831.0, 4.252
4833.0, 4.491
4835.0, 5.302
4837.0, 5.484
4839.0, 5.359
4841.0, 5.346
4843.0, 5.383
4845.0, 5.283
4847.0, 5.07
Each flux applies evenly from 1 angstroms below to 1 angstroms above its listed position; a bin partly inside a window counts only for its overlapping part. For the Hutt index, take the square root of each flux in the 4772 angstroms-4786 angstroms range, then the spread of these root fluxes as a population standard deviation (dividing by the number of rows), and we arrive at 0.032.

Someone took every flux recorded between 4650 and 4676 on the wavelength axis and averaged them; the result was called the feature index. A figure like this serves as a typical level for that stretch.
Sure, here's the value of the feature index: 5.35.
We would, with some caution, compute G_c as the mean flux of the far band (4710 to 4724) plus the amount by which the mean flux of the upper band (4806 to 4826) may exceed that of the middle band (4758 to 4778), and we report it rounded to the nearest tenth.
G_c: 5.3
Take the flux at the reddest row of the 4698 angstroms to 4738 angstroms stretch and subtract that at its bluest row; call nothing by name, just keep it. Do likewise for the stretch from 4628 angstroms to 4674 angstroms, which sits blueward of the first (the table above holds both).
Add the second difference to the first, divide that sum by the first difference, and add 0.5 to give 3.5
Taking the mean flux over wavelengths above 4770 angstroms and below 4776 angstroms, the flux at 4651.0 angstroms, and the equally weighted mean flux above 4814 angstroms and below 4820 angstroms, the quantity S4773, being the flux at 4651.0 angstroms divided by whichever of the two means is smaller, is 1.15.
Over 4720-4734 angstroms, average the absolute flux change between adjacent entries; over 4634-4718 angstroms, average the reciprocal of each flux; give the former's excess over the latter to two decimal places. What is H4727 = -0.12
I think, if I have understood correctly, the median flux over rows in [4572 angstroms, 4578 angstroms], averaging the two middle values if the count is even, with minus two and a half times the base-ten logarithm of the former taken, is -1.80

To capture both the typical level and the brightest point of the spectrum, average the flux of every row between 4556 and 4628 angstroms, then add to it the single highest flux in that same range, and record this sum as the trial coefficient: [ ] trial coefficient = 11.1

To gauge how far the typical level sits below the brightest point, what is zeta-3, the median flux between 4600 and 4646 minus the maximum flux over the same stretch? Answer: -1.1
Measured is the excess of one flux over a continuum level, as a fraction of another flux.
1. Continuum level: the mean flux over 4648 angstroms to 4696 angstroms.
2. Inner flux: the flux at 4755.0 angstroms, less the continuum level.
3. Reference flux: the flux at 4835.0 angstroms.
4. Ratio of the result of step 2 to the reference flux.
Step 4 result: -0.121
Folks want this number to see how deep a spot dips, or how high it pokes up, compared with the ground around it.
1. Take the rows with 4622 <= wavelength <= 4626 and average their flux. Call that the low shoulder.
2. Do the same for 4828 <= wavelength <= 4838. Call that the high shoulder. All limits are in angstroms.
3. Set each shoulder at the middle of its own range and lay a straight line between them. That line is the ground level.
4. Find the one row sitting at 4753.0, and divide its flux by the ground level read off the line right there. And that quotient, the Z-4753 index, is 1.02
